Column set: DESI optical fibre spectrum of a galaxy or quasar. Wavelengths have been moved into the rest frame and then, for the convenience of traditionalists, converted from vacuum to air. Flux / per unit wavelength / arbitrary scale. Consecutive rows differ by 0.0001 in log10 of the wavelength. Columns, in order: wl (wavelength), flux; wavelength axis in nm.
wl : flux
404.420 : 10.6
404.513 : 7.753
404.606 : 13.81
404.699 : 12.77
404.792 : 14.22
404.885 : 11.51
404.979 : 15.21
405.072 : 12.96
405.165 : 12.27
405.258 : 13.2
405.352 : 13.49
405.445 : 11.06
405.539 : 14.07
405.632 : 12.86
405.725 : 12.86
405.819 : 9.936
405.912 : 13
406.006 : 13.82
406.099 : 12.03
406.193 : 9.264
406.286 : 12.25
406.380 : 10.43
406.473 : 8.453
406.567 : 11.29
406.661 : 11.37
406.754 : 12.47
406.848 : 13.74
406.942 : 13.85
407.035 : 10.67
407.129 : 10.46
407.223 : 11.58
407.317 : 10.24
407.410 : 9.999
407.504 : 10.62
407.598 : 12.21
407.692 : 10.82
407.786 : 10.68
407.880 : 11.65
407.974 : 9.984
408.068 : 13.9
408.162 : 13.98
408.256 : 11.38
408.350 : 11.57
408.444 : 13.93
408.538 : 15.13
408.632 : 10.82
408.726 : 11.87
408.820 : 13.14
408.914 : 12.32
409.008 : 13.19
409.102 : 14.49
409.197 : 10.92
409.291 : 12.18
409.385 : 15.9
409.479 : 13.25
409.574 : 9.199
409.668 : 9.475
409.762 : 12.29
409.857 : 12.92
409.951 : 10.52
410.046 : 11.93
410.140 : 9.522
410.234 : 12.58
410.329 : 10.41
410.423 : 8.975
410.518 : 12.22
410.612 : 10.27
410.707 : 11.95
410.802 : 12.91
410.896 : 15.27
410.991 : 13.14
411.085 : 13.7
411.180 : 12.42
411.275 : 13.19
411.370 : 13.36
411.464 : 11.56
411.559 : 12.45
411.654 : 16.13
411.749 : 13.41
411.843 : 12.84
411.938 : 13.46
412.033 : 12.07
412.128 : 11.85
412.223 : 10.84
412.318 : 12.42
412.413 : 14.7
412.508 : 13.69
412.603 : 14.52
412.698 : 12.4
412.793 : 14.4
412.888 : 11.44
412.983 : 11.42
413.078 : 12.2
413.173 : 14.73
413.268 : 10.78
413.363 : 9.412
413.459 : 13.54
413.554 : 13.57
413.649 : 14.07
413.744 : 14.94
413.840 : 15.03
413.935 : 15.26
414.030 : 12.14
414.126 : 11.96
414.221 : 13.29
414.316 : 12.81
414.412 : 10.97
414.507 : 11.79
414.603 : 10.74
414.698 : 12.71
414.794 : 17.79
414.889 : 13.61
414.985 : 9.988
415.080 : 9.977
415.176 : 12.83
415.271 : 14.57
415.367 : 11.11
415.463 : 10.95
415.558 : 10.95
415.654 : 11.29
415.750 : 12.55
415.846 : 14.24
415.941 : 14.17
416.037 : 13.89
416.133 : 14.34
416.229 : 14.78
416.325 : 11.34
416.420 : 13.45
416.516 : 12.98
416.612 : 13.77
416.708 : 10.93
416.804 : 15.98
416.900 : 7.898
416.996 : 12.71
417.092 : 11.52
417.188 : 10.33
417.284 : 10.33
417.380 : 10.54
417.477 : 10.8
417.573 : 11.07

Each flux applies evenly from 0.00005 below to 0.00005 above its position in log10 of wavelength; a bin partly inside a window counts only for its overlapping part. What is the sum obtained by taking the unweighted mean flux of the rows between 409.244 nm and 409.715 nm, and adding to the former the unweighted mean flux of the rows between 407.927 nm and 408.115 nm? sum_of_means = 23.9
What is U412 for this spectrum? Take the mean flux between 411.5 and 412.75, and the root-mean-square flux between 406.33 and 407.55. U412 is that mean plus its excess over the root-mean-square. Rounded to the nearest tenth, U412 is 15.0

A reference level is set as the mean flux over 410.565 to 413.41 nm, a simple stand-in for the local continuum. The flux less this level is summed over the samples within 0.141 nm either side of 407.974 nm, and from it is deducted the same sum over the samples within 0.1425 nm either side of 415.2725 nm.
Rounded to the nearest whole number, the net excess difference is -3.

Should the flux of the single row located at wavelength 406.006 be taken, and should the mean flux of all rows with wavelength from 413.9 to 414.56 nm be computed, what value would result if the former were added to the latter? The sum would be 26.4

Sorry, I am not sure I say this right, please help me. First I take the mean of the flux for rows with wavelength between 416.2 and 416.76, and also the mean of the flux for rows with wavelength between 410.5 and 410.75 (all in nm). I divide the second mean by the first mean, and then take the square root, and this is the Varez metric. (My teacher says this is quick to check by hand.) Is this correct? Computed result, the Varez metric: 0.94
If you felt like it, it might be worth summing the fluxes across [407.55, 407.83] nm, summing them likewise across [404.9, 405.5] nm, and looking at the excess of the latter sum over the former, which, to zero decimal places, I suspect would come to 44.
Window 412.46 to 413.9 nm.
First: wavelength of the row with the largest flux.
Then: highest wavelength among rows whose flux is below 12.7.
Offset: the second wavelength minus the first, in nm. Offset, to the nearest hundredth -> -0.48 nm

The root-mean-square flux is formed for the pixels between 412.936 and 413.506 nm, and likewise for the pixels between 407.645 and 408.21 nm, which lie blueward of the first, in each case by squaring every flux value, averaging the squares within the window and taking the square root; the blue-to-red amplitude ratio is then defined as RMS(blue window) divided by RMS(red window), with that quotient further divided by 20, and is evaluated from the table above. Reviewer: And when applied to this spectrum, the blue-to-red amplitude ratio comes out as 0.049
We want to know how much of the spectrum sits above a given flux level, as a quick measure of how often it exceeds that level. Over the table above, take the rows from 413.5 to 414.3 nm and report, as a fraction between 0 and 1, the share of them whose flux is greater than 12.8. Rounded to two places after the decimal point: 0.75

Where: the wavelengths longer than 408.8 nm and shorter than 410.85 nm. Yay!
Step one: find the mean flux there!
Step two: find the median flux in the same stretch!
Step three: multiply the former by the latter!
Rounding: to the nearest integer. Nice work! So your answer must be 144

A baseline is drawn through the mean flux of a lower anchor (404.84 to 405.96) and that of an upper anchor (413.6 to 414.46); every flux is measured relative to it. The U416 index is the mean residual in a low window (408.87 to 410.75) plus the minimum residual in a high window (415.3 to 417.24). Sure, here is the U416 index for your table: -7.0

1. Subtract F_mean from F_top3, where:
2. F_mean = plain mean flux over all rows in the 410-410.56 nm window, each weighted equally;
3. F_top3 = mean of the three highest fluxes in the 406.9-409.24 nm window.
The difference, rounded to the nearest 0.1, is 3.6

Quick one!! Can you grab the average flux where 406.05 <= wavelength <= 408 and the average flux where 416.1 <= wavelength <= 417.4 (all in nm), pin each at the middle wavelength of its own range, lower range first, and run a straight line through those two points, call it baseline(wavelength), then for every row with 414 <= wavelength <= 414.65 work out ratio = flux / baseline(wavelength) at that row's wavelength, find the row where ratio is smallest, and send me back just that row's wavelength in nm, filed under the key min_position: 414.603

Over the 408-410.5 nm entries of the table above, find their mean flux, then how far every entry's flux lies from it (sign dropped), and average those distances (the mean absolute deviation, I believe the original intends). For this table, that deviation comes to 1.47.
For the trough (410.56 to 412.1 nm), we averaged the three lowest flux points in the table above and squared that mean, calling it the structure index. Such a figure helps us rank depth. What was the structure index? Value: 127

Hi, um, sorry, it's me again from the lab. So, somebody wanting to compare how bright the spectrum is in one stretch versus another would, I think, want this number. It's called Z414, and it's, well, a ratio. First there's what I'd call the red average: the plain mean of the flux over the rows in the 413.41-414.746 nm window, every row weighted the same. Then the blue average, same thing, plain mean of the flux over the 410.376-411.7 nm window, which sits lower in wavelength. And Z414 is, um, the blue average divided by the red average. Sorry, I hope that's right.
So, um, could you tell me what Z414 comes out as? 0.97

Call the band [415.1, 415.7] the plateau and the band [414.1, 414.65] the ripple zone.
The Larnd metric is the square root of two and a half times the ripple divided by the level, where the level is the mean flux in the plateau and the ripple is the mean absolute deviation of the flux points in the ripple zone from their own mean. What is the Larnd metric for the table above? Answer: 0.40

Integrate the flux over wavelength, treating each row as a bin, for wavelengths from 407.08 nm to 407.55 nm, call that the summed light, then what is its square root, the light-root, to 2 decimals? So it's 2.23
